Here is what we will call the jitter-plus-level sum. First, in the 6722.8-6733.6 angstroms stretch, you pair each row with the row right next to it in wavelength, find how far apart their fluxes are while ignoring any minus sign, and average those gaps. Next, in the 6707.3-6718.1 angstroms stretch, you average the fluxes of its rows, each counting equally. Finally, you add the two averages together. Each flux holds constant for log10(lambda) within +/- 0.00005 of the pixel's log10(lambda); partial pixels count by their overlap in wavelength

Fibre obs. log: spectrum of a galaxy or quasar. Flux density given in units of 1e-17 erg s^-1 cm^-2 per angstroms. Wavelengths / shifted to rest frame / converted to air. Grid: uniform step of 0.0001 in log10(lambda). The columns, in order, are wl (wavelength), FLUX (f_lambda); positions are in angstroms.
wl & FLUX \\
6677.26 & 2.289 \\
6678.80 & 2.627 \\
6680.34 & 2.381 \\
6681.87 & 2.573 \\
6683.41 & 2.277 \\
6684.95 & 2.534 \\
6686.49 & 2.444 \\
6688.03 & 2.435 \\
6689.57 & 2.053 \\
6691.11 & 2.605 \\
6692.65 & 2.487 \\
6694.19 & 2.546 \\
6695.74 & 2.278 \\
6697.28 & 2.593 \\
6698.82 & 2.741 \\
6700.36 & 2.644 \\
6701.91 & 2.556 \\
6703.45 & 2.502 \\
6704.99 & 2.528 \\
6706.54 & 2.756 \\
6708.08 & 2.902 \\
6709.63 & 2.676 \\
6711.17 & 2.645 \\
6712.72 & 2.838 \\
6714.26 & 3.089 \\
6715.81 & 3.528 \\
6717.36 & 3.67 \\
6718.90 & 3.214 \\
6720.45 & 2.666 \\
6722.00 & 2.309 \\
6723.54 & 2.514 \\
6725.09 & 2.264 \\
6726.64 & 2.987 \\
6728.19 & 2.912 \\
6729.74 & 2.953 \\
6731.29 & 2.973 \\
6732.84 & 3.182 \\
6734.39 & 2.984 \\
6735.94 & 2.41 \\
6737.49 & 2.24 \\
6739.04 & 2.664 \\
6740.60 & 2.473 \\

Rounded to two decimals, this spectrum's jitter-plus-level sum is 3.27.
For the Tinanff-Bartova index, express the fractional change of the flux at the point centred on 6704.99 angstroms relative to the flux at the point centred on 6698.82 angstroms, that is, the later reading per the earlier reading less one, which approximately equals -0.08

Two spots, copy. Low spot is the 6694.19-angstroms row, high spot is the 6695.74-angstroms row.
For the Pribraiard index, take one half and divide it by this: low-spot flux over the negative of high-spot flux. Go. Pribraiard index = -0.447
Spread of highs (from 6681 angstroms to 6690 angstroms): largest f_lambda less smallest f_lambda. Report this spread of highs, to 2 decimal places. 0.52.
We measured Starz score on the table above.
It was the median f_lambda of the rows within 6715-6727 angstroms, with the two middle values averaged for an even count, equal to 2.8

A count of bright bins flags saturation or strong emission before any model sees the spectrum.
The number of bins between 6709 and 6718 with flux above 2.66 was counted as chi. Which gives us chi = 5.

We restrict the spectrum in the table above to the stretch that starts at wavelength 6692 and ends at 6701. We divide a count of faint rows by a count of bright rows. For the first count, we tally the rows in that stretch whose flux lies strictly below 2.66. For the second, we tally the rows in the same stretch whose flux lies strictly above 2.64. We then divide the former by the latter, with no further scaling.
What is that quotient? 2.50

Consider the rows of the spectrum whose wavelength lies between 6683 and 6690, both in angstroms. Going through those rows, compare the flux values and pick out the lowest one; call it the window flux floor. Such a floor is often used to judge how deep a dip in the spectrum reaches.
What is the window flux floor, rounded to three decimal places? 2.053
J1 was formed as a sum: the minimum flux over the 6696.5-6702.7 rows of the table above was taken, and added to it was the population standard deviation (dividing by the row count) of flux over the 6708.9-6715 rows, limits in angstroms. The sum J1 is 2.73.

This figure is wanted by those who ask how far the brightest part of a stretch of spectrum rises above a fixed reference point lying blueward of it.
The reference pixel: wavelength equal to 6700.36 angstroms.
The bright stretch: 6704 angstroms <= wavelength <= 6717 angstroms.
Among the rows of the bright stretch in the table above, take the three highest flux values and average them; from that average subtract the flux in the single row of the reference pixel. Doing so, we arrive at 0.5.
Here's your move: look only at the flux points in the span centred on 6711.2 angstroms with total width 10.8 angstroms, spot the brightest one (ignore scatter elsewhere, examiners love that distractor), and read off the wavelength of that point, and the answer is 6715.81 angstroms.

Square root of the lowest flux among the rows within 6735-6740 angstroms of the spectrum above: 1.50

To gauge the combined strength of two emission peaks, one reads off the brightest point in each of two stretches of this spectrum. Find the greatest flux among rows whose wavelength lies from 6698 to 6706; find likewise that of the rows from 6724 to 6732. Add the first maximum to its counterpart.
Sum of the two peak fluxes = 5.7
